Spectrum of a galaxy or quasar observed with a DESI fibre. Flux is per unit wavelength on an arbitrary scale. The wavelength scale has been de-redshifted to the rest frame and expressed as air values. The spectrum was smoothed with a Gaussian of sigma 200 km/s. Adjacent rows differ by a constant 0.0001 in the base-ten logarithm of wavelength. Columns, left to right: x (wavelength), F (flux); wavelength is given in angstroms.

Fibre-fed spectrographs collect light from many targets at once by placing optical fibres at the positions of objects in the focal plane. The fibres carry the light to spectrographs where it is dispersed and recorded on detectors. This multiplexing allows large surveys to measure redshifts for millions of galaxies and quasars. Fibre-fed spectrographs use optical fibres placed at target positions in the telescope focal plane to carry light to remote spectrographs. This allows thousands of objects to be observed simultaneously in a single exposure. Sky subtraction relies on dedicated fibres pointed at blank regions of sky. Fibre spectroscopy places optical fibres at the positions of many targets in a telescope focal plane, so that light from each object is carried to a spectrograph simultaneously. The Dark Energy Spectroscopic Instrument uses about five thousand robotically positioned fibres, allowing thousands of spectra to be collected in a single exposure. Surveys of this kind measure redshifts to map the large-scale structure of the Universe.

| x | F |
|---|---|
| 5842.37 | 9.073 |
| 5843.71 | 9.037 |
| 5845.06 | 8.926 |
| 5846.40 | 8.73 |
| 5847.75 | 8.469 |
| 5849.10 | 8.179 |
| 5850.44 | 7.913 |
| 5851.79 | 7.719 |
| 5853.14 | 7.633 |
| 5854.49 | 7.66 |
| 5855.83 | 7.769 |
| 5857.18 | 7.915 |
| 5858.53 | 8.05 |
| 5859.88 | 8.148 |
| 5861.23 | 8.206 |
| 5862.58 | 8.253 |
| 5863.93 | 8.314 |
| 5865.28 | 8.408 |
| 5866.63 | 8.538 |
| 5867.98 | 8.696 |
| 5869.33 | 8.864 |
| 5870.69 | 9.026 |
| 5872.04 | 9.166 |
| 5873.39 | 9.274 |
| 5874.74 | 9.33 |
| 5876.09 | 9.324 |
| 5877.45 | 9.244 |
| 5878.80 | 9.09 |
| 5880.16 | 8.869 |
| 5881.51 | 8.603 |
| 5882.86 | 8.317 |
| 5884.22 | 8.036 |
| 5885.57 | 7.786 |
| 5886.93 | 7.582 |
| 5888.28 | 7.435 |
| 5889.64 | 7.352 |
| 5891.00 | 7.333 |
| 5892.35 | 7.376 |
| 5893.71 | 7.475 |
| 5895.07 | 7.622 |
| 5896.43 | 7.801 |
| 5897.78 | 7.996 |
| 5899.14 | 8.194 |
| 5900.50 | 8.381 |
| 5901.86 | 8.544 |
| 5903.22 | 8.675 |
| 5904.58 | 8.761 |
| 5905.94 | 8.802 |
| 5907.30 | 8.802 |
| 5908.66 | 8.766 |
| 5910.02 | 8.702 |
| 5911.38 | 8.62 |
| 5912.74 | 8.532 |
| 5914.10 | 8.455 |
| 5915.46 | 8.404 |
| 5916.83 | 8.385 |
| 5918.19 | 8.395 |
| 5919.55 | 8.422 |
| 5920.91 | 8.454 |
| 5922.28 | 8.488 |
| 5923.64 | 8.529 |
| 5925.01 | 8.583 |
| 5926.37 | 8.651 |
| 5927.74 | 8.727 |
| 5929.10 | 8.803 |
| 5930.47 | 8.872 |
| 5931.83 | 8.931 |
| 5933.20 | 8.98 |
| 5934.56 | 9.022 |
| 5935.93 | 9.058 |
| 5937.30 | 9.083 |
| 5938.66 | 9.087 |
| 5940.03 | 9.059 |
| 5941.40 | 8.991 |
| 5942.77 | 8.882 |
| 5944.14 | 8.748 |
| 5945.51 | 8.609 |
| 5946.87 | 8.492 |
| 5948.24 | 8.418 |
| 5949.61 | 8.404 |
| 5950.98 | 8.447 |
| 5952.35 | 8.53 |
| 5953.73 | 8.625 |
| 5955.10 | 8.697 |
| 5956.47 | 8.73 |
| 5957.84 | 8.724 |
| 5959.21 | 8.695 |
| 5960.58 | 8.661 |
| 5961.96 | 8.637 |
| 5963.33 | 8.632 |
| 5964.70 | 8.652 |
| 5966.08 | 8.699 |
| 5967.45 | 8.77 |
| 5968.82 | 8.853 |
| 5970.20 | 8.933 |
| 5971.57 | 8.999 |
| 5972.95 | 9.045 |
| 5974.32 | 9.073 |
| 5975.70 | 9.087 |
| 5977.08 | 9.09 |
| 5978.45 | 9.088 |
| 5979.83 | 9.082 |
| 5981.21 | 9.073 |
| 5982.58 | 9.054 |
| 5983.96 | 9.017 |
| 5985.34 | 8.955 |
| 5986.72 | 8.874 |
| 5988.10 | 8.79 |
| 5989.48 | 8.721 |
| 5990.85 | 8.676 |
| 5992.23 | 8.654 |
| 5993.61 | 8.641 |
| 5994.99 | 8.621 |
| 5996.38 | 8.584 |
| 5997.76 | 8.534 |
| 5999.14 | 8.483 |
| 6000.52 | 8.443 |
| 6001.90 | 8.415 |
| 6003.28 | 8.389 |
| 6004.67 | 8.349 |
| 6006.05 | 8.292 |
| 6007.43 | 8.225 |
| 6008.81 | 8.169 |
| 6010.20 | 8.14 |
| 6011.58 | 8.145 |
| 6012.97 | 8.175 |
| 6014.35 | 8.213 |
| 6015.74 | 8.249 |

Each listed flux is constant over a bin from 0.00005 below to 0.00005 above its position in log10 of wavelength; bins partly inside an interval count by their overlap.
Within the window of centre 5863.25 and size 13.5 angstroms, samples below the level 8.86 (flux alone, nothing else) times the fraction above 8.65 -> 1.8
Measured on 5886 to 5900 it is 0.0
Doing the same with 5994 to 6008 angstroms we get 0.0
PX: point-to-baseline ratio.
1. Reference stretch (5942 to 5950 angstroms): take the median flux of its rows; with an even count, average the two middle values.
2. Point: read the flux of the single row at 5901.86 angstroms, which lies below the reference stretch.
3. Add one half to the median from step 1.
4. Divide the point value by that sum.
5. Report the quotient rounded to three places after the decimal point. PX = 0.944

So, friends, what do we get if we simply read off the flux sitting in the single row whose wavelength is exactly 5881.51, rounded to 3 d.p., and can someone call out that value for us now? 8.603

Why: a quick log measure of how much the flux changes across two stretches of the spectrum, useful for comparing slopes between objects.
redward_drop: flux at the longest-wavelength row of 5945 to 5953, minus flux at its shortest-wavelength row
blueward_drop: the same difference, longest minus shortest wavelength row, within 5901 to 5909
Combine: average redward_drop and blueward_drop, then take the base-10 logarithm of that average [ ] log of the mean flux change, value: -1.1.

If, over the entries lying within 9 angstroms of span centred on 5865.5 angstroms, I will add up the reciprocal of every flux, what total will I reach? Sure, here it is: 0.827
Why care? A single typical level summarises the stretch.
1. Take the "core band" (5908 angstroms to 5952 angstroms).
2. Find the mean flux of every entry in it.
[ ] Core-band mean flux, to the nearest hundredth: 8.69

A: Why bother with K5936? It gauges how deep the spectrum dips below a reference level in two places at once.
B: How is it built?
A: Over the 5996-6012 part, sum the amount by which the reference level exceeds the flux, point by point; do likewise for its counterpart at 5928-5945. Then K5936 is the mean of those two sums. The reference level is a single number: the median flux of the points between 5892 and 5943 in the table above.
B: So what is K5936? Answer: 0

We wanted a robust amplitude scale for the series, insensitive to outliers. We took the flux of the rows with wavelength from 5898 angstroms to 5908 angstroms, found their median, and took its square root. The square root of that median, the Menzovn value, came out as 2.95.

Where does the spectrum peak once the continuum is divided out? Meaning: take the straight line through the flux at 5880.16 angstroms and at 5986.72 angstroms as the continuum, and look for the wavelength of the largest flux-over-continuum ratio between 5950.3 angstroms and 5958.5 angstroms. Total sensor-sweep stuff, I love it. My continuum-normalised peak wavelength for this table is 5956.47 angstroms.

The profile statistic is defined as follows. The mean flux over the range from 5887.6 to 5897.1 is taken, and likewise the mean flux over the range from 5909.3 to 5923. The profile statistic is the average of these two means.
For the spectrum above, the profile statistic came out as 7.99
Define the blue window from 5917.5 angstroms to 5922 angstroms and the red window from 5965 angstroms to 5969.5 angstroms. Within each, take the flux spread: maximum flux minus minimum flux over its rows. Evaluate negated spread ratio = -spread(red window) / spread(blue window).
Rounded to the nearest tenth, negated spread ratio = -2.6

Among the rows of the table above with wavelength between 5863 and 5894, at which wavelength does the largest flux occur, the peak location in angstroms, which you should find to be 5874.74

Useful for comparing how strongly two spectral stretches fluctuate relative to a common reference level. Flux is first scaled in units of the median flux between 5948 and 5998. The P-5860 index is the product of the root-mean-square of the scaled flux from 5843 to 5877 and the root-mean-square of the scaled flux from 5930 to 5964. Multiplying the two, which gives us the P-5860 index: 0.977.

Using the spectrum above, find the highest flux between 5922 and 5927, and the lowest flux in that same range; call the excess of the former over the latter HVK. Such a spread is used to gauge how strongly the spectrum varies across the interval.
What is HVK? 0.16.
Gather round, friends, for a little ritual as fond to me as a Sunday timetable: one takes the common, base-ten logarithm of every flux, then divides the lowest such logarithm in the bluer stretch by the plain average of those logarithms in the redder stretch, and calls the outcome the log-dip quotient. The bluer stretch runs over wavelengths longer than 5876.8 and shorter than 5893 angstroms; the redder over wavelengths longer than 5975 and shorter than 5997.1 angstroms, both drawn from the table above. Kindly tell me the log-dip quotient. 0.913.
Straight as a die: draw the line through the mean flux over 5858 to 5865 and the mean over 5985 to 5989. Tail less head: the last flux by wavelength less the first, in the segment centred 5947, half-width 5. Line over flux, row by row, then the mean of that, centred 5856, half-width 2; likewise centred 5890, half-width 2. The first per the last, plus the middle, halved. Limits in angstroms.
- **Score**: 0.33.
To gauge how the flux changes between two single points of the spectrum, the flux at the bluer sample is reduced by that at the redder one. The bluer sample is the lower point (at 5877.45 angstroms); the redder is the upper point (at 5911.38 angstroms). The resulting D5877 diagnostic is 0.6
